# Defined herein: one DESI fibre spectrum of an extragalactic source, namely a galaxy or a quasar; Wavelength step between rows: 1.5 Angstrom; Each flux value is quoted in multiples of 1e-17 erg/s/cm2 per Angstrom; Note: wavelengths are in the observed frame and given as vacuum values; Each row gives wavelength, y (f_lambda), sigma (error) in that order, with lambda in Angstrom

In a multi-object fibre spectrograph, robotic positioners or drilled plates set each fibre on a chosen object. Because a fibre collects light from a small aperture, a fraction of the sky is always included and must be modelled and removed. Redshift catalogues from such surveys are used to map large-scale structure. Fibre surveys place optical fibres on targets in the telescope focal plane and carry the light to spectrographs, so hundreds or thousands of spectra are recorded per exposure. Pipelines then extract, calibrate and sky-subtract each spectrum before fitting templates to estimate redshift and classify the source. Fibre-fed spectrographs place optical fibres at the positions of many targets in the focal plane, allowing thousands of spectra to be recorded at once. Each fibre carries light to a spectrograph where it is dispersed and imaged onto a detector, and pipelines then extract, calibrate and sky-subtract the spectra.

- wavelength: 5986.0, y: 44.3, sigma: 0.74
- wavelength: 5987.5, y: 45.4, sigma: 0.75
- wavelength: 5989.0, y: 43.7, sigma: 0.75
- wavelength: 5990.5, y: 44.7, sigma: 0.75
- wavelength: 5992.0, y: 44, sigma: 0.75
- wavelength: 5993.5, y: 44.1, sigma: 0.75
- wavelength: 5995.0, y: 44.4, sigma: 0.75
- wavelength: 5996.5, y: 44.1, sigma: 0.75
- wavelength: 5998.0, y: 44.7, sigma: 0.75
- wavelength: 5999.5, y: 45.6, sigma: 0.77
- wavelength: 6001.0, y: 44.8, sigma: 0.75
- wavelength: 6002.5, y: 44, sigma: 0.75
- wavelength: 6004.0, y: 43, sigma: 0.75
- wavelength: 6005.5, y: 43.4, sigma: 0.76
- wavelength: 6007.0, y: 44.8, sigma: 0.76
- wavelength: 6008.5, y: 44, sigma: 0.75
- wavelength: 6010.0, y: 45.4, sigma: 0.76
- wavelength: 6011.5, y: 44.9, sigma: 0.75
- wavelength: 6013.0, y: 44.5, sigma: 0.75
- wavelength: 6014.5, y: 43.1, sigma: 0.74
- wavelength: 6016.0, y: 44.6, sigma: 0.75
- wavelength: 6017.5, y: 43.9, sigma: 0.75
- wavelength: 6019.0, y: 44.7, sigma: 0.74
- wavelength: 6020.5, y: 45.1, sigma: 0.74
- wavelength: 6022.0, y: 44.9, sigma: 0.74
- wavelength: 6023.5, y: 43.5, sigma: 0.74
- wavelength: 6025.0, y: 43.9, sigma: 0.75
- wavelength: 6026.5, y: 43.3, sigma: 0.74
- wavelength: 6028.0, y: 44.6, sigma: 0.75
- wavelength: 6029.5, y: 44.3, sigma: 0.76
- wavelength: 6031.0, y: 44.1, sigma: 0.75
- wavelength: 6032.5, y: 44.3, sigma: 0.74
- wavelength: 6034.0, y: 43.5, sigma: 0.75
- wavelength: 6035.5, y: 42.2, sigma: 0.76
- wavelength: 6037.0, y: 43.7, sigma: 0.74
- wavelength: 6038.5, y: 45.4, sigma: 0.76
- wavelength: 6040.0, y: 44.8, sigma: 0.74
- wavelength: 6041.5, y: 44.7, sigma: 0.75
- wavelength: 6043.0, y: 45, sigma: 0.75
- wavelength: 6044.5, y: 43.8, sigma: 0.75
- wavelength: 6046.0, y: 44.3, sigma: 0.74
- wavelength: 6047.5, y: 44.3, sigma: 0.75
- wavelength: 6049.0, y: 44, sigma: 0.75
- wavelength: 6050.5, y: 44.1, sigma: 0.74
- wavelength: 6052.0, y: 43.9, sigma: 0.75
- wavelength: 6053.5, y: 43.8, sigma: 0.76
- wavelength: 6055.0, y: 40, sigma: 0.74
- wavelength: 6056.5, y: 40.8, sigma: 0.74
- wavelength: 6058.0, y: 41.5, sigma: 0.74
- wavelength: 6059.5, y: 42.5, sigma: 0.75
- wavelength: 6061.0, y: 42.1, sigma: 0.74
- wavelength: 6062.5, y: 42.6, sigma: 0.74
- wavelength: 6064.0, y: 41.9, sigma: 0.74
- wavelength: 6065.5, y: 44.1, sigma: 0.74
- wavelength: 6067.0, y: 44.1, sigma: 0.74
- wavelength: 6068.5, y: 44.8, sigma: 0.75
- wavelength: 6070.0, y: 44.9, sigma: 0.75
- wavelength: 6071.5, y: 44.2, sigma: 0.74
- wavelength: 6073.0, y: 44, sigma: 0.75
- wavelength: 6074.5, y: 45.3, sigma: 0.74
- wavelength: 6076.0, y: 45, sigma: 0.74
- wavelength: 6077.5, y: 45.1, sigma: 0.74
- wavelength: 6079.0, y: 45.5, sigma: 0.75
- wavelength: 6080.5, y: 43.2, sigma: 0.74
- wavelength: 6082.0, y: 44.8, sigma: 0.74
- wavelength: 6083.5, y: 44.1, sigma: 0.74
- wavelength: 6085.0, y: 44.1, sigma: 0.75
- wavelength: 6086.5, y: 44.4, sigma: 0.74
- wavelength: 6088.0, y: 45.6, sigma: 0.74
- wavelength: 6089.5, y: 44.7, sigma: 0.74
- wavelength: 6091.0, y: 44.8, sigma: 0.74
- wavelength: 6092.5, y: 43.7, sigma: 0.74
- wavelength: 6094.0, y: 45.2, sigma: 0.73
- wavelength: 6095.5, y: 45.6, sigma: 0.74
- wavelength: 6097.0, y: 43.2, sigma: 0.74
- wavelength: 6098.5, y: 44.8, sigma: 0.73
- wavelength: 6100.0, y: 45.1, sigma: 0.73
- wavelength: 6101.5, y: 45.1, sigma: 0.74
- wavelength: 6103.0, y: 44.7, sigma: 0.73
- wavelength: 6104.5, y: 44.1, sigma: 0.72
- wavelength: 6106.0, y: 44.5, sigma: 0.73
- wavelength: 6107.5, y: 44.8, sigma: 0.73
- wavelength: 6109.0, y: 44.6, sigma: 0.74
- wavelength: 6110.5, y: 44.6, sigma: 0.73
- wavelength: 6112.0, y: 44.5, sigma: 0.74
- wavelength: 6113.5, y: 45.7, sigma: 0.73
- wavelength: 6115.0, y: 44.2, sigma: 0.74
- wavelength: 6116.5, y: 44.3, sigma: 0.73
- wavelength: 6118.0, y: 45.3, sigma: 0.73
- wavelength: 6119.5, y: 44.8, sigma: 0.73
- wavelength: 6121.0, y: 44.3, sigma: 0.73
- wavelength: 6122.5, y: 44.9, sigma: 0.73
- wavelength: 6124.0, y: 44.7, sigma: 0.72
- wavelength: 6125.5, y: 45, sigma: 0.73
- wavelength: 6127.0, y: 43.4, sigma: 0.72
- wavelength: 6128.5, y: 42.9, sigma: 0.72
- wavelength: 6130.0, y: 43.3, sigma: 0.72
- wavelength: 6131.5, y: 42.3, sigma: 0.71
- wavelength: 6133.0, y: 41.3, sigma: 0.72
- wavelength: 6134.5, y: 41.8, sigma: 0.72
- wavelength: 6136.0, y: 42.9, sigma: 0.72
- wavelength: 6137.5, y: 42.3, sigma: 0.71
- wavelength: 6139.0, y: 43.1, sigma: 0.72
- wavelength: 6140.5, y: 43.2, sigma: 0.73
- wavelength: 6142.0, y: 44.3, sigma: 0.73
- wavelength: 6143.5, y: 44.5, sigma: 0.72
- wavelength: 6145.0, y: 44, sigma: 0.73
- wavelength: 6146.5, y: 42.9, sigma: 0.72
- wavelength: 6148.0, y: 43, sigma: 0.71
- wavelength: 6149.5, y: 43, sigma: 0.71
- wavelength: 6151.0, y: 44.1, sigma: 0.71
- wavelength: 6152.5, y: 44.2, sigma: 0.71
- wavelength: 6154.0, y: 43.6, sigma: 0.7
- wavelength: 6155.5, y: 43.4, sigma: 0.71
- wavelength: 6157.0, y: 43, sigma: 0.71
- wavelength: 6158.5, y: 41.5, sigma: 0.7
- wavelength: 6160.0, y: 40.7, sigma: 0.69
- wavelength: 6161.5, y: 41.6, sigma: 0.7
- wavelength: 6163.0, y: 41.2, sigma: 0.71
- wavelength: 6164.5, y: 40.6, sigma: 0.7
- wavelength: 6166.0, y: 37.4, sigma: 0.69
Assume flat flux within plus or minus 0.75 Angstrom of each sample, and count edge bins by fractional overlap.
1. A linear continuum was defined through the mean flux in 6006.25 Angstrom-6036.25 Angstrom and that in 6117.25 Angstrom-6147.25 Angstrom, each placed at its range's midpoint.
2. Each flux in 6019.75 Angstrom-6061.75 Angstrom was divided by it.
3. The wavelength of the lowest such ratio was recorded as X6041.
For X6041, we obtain 6055.0 Angstrom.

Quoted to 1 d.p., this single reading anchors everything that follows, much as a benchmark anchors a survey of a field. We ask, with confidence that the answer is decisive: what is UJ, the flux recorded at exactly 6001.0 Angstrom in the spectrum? 44.8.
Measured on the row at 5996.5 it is 44.1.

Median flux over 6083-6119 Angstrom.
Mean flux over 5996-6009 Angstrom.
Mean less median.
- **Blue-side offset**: -0.38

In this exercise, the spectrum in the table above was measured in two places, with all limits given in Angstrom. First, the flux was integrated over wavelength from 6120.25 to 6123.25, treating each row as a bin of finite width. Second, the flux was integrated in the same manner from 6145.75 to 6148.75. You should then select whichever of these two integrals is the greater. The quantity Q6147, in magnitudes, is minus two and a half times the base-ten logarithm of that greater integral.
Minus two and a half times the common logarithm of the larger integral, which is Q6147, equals -5.32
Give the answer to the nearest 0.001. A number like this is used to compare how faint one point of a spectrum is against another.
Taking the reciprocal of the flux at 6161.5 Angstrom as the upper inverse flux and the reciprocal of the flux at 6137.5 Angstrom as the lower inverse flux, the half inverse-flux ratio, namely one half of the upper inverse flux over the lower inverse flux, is 0.508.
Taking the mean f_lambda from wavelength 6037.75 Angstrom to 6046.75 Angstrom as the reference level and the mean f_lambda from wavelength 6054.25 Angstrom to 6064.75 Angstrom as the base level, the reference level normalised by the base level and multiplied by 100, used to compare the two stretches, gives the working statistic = 107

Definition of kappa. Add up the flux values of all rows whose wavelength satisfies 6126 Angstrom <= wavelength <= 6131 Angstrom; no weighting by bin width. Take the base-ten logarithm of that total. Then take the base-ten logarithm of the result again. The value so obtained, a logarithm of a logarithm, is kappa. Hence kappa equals 0.325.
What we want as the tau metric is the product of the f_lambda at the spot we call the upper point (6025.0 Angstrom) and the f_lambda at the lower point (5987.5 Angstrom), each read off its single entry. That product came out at 1993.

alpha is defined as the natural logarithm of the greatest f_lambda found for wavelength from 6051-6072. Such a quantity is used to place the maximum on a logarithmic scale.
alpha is 3.80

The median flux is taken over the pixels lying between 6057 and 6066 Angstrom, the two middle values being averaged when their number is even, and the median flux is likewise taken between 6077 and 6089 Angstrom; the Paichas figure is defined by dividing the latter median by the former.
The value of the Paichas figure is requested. 1.05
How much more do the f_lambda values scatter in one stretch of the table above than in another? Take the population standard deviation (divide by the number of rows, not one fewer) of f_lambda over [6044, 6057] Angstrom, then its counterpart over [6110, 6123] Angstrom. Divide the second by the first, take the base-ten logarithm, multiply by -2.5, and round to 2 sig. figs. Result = 1.3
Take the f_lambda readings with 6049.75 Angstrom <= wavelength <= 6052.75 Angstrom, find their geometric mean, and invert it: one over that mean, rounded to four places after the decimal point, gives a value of 0.0227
